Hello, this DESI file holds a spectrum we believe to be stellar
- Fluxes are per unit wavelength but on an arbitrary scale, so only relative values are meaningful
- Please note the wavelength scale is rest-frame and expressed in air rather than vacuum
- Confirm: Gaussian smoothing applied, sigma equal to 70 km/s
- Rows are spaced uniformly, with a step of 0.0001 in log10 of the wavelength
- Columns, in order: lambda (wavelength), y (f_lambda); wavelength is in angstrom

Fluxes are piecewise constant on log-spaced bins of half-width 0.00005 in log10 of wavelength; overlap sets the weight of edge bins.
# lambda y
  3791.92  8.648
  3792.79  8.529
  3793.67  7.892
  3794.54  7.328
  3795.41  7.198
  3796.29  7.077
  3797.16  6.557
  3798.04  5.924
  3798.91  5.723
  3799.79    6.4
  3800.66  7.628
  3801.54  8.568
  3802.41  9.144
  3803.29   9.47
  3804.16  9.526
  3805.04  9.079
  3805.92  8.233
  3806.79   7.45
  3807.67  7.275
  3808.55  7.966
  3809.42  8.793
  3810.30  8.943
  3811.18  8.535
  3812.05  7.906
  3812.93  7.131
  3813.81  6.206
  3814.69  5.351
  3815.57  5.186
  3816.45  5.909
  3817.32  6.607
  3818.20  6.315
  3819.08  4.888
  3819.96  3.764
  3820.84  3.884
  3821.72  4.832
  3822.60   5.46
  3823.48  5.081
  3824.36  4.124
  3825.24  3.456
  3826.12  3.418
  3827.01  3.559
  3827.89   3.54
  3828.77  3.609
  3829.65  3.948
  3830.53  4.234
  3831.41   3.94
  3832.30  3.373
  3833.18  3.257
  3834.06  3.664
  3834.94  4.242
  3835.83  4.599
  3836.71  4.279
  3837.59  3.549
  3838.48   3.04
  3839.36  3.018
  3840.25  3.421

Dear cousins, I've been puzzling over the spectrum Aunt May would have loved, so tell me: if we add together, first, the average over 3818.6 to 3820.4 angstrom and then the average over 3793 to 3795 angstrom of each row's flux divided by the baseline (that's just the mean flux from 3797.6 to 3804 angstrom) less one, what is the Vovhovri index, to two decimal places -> -0.42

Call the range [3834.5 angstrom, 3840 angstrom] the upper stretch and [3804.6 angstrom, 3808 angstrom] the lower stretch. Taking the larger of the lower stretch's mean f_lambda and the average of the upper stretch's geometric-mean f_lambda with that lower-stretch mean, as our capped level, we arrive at 8.0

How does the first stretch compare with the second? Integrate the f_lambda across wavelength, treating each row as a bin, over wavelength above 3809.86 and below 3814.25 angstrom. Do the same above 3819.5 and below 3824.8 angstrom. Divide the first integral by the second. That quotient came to 1.4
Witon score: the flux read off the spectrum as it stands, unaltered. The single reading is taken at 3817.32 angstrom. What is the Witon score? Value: 6.607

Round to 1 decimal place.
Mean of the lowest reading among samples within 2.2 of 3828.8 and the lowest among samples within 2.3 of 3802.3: 5.6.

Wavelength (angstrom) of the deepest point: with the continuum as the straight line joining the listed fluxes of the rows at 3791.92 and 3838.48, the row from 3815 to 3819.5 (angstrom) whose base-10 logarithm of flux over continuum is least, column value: 3815.57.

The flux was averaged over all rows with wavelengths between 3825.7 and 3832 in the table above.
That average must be 3.7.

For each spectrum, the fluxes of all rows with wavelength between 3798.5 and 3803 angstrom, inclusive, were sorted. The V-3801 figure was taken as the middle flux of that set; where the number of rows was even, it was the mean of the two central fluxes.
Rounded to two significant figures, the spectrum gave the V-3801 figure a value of 7.6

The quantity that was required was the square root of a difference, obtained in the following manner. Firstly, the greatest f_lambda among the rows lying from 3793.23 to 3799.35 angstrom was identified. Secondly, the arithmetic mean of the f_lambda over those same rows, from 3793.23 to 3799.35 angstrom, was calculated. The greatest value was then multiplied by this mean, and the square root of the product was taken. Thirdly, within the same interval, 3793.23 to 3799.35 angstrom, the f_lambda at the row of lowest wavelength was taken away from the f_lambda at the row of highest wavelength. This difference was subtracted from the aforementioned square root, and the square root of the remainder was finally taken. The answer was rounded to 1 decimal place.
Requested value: 3.1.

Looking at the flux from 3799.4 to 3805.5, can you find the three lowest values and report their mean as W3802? 8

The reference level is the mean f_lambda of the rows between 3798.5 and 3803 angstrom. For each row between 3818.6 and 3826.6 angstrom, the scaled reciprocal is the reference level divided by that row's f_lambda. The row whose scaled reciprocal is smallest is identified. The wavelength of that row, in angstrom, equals 3822.60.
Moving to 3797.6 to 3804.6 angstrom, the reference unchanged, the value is 3804.16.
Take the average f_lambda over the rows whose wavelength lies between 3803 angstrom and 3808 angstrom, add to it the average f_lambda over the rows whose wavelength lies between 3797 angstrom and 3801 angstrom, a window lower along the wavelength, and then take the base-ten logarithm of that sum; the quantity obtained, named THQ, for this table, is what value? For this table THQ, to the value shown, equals 1.17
